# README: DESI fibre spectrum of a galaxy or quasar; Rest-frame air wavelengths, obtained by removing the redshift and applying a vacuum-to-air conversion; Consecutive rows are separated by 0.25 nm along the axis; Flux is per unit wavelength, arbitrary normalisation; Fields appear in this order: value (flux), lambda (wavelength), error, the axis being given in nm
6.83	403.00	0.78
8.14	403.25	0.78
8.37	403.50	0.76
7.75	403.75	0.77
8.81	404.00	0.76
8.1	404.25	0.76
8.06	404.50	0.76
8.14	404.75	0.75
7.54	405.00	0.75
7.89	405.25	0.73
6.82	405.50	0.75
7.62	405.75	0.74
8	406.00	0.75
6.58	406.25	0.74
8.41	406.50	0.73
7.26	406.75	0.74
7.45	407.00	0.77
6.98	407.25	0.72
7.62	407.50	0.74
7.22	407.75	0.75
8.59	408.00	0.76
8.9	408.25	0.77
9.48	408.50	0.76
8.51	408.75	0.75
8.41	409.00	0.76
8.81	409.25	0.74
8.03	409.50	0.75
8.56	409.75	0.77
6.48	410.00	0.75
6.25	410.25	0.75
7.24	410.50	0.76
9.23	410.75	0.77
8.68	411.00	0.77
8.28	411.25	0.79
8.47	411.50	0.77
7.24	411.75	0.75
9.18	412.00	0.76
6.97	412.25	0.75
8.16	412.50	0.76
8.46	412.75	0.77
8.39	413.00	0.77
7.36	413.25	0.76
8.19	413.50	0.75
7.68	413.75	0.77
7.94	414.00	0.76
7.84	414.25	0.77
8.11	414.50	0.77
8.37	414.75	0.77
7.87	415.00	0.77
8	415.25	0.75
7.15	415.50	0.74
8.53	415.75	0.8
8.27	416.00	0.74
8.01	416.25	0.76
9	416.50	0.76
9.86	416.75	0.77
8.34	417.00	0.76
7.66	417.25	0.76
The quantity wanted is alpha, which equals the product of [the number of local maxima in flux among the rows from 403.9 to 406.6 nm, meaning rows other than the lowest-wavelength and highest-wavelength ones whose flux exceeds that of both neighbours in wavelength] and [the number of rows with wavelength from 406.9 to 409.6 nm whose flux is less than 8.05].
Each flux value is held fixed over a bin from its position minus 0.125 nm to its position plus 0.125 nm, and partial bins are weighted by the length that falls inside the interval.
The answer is 15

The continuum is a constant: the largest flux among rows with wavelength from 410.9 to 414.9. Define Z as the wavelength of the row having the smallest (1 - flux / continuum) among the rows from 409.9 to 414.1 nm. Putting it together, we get 410.75 nm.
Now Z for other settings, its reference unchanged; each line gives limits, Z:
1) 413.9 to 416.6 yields 416.50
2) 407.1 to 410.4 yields 408.50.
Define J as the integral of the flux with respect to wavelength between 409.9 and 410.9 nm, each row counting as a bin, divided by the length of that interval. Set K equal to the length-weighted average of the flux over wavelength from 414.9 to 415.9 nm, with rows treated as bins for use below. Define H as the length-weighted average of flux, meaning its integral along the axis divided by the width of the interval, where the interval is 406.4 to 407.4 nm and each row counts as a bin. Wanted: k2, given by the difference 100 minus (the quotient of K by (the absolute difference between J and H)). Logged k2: 47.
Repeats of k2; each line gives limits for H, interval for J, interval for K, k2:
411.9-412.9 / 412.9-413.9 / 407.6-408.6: 70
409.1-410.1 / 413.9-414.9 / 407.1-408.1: -68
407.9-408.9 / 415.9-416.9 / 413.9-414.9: -2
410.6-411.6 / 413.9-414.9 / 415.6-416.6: 85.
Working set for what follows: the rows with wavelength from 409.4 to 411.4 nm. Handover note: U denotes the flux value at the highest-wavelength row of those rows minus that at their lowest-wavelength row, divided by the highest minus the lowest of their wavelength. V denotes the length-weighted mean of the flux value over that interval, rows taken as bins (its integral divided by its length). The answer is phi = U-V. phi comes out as -7.7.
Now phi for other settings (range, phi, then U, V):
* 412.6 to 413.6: -8.5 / -0.36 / 8.10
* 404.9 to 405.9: -7.4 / 0.11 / 7.48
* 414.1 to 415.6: -8.5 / -0.55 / 7.90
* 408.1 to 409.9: -8.9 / -0.23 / 8.64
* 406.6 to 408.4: -6.7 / 1.09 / 7.75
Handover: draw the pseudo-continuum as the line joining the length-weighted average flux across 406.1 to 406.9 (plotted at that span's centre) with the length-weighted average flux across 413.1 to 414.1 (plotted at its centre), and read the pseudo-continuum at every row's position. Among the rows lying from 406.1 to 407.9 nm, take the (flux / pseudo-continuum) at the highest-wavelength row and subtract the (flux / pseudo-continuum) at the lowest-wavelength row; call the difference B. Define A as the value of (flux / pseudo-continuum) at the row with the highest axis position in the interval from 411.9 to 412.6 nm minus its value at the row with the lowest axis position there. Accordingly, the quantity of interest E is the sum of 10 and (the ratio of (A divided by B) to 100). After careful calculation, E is 9.98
